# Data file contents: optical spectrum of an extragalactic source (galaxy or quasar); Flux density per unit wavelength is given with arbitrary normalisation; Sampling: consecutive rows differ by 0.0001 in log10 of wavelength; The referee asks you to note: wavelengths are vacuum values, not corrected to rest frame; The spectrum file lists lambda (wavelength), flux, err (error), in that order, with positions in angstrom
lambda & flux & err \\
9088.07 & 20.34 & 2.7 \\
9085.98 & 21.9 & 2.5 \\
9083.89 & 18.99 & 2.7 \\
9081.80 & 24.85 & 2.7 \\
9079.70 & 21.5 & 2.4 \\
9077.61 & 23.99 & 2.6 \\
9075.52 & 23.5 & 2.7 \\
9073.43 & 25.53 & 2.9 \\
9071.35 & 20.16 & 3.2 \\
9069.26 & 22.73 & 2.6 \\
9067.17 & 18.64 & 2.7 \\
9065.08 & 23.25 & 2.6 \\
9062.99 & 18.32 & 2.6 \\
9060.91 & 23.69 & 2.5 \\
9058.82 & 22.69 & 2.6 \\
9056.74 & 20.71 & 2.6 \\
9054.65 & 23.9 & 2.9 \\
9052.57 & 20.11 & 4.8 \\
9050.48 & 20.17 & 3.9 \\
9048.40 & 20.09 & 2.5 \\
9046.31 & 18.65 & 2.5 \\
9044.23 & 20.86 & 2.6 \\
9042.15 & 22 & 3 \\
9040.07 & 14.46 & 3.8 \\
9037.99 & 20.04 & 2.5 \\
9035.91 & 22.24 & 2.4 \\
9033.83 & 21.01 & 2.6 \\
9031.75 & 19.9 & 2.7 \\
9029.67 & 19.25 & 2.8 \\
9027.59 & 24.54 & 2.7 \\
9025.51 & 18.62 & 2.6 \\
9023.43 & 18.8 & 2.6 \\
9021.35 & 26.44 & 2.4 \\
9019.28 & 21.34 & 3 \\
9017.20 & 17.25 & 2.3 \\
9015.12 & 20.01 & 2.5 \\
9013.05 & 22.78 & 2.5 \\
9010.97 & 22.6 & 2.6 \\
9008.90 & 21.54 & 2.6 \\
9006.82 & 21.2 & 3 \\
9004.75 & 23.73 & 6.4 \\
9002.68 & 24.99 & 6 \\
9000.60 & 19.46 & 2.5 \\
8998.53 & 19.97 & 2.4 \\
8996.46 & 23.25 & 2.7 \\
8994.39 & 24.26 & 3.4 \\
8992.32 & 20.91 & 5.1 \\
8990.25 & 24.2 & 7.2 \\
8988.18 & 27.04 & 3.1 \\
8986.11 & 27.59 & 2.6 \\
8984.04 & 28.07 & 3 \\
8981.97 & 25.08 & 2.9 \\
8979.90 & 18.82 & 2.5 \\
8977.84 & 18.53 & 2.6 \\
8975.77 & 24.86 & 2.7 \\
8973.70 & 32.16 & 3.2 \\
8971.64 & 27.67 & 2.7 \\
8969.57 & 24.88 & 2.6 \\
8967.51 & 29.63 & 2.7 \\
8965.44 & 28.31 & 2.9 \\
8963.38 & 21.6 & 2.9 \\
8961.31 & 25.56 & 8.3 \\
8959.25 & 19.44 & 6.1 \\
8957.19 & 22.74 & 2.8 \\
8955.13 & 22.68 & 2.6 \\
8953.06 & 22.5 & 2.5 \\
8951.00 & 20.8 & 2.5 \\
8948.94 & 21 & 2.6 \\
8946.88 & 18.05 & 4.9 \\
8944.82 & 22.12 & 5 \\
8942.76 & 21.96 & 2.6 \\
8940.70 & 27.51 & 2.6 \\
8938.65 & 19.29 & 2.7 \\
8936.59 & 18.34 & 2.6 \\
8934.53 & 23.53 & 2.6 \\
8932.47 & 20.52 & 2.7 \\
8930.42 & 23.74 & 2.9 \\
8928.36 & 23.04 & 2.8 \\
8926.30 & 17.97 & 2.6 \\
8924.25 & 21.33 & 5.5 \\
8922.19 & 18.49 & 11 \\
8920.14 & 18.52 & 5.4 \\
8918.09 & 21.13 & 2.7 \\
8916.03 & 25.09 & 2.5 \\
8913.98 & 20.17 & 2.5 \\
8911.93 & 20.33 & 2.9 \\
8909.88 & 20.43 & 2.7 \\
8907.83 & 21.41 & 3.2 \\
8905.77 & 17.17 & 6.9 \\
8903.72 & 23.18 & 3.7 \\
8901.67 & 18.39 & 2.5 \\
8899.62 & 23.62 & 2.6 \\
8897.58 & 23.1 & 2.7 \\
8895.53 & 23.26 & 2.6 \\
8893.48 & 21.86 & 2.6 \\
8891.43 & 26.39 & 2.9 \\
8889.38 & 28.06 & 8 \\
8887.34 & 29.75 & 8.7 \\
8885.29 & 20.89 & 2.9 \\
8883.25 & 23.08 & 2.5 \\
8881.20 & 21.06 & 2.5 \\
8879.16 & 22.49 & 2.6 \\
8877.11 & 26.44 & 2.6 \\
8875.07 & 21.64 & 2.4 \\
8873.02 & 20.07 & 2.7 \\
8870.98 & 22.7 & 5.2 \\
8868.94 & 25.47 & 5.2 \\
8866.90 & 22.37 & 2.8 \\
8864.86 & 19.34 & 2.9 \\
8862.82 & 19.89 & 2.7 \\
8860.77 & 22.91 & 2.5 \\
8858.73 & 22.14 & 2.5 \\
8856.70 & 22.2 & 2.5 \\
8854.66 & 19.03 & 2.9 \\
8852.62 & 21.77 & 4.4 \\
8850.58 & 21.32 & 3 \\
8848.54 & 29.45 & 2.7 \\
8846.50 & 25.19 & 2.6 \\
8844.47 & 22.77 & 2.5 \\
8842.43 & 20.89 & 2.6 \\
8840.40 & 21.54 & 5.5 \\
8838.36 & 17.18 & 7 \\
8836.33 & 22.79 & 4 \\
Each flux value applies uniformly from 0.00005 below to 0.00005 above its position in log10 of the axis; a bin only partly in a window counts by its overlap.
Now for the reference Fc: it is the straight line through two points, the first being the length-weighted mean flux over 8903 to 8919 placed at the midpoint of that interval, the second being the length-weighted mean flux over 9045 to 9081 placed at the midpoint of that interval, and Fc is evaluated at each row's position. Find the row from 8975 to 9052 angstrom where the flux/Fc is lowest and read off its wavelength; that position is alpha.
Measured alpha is 9040.07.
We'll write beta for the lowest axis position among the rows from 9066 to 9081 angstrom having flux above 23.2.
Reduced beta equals 9073.43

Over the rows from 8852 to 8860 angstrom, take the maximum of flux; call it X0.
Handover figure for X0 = 22.2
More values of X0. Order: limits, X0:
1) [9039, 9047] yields 22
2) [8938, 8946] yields 27.51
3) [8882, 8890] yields 29.75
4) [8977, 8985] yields 28.07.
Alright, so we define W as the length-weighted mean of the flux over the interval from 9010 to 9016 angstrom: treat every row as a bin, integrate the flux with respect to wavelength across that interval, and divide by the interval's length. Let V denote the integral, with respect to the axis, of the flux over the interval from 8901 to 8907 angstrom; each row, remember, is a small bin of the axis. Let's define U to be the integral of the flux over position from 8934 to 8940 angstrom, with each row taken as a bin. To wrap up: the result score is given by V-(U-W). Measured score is 17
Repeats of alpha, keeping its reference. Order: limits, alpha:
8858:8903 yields 8901.67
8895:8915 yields 8905.77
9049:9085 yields 9062.99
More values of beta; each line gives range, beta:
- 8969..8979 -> 8969.57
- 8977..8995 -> 8981.97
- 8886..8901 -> 8887.34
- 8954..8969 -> 8961.31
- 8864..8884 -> 8868.94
